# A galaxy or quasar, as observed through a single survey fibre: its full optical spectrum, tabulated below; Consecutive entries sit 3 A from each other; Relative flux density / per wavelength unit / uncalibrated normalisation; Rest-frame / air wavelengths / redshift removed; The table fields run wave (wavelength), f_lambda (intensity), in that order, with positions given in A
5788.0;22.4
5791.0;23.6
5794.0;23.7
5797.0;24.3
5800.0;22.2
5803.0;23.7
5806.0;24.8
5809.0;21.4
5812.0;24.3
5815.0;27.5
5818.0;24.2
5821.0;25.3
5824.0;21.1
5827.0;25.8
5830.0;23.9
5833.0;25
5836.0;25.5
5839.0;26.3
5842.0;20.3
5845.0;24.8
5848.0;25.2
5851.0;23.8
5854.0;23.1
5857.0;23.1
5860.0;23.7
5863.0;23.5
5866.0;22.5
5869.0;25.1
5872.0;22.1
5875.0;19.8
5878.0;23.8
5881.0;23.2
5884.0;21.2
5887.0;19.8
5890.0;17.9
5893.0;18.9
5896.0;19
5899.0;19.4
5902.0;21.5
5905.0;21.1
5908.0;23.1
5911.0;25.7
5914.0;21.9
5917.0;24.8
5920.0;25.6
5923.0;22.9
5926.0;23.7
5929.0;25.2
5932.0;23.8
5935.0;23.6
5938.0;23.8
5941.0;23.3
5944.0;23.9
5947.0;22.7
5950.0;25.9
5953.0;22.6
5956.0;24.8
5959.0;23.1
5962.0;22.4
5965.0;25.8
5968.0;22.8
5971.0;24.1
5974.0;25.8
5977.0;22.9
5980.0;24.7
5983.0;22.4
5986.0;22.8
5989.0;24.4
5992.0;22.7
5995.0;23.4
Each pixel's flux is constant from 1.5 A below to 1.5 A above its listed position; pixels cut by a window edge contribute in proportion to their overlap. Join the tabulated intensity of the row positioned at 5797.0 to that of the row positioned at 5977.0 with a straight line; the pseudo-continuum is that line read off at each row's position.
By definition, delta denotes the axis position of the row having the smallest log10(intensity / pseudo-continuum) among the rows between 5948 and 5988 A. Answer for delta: 5962.0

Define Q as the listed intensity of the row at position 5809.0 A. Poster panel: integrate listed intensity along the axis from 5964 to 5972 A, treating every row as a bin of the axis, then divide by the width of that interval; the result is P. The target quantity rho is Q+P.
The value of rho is 45.5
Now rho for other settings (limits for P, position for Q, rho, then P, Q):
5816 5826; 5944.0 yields 47.7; 23.8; 23.9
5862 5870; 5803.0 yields 47.3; 23.6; 23.7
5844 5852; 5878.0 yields 48.4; 24.6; 23.8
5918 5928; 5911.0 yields 49.9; 24.2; 25.7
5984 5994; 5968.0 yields 46.1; 23.3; 22.8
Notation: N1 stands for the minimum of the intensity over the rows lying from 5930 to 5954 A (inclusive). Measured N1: 22.6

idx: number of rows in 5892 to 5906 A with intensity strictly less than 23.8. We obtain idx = 5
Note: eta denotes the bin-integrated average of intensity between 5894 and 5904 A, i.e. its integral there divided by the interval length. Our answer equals 20.0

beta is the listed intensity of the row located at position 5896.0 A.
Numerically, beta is 19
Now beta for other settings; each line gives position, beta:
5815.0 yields 27.5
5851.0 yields 23.8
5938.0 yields 23.8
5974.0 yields 25.8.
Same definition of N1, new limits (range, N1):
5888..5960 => 17.9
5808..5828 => 21.1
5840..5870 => 20.3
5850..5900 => 17.9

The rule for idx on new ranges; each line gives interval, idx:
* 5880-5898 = 6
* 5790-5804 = 4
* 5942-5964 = 4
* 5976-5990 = 3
